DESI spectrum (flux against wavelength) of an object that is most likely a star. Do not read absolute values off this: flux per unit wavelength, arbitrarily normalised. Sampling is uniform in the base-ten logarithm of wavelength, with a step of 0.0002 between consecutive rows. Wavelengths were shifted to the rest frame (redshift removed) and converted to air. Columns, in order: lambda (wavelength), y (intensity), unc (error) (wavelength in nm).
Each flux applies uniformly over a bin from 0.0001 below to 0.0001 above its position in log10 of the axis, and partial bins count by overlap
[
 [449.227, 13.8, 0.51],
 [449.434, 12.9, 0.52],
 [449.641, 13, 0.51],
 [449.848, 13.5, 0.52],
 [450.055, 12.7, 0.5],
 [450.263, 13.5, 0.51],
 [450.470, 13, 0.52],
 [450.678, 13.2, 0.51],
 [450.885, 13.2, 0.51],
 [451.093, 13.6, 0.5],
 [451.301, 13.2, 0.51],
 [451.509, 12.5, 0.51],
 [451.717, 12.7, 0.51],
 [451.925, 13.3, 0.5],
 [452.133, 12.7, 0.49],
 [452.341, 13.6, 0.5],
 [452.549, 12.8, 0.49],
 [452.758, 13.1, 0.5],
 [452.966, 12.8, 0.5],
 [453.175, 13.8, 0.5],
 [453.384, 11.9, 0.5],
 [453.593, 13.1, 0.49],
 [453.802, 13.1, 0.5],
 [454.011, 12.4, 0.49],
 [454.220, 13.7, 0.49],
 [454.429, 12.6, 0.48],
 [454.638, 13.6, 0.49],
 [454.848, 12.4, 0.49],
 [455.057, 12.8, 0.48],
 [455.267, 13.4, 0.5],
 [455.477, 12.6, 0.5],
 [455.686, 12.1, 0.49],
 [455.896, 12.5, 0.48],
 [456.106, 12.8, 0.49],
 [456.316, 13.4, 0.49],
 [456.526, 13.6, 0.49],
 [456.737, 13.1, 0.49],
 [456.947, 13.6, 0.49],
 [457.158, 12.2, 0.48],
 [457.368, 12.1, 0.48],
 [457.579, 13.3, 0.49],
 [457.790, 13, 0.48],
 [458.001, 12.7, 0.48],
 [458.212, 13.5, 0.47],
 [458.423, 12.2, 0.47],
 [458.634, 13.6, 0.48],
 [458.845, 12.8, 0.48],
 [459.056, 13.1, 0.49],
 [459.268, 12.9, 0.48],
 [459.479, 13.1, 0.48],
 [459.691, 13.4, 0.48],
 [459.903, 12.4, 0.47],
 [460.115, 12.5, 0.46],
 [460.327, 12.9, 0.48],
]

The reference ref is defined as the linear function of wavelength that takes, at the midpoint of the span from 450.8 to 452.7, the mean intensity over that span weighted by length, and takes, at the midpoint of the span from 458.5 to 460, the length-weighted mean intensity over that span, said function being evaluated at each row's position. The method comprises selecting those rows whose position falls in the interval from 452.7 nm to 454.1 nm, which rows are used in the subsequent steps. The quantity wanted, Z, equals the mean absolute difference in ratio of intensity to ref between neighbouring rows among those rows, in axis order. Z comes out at 0.065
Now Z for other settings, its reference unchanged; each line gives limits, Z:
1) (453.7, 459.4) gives 0.054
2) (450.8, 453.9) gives 0.051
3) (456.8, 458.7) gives 0.065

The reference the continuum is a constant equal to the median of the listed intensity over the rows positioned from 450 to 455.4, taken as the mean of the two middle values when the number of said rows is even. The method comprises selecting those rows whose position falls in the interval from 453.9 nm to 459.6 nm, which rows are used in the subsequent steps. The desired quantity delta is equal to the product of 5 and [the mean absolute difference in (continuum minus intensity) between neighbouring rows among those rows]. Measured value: 3.4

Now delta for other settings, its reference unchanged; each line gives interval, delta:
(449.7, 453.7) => 3.2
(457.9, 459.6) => 3.6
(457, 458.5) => 3.3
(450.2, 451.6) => 1.8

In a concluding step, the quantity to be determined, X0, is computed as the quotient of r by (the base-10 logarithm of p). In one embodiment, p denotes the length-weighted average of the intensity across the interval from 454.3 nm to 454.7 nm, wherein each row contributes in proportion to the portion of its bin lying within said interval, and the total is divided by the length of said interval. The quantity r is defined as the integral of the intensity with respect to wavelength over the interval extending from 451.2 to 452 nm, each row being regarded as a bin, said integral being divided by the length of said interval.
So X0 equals 11.6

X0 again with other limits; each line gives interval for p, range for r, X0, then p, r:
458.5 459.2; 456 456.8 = 11.8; 13.1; 13.2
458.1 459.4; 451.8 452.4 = 11.8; 13.0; 13.2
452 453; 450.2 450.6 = 11.9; 13.0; 13.2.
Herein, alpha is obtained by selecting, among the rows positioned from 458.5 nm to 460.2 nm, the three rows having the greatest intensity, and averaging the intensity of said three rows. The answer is 13.4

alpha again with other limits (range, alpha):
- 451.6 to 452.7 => 13.2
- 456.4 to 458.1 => 13.5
